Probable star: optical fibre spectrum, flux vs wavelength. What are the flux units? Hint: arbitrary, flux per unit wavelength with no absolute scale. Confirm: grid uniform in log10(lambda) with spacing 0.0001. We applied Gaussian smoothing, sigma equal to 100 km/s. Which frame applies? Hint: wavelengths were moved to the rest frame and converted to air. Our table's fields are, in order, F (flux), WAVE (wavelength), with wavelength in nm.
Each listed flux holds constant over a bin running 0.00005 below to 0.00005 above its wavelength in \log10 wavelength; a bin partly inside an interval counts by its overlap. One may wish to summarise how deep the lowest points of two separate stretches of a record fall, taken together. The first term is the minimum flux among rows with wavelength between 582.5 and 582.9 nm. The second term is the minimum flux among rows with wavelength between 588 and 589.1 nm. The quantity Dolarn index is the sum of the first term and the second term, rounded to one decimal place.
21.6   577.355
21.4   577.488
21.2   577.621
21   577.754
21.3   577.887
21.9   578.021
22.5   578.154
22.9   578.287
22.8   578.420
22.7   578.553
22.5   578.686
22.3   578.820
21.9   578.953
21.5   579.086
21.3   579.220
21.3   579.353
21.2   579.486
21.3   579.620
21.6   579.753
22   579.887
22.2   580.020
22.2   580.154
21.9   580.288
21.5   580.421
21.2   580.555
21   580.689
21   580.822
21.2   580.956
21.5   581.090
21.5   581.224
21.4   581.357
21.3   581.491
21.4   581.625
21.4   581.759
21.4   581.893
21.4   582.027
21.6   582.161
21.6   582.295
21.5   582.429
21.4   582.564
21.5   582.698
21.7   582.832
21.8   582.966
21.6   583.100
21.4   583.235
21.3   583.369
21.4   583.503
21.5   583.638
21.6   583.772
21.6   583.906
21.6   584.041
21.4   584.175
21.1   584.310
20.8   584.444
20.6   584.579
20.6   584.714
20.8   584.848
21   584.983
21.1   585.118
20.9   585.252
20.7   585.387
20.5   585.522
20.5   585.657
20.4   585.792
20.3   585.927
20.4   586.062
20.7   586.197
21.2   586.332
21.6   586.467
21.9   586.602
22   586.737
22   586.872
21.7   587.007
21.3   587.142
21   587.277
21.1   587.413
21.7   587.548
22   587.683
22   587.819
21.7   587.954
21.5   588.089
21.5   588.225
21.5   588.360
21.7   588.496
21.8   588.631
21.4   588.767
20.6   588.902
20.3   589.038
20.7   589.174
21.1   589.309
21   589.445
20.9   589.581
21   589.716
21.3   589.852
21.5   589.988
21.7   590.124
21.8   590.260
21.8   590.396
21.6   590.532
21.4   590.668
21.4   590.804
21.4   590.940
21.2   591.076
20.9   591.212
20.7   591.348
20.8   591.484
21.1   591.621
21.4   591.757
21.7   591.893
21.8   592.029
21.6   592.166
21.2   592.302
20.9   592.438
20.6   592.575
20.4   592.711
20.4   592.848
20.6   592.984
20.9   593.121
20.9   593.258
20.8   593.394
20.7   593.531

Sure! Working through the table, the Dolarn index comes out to 41.7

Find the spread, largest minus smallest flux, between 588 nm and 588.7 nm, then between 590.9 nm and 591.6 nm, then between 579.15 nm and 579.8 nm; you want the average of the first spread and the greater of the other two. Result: 0.50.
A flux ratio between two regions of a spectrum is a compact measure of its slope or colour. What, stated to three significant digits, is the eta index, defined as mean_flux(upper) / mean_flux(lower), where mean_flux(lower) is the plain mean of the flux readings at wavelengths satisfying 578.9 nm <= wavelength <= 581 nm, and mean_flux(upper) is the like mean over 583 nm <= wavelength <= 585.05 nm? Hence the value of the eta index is 0.986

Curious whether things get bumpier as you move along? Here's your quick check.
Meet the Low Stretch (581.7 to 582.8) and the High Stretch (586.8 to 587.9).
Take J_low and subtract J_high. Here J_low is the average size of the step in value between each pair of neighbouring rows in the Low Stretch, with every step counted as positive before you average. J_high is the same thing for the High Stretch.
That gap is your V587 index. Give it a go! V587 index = -0.21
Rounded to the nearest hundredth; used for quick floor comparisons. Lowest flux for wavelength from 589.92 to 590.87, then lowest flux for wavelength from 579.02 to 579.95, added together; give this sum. 42.60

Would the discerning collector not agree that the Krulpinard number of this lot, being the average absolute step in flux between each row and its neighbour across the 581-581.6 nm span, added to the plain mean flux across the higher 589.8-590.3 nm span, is 21.6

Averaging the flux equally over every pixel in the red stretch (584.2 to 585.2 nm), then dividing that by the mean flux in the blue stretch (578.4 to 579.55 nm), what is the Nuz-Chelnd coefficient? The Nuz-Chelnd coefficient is 0.95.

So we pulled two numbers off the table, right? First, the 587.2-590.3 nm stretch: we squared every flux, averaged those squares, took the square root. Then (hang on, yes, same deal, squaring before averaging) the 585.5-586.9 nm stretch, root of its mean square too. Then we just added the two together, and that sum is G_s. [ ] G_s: 42.4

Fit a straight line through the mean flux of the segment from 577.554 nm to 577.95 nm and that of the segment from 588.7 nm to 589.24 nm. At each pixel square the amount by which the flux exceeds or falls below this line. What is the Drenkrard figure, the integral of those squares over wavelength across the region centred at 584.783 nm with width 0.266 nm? 0.01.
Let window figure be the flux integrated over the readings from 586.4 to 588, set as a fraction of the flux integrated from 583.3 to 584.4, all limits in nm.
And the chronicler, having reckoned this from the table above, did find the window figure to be 1.5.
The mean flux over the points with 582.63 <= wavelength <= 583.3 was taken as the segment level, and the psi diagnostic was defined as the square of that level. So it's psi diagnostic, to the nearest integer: 467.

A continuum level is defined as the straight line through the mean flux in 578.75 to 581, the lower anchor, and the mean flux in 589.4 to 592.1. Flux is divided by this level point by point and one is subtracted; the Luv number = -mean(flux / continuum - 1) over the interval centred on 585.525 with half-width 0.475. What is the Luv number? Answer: 0.038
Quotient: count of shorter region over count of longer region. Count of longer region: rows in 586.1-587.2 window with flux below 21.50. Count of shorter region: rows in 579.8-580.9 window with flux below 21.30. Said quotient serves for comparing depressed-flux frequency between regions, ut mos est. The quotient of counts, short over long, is 1.0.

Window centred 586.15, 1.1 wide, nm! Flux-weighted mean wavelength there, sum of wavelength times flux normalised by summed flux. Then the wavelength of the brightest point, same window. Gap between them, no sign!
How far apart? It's 0.46 nm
